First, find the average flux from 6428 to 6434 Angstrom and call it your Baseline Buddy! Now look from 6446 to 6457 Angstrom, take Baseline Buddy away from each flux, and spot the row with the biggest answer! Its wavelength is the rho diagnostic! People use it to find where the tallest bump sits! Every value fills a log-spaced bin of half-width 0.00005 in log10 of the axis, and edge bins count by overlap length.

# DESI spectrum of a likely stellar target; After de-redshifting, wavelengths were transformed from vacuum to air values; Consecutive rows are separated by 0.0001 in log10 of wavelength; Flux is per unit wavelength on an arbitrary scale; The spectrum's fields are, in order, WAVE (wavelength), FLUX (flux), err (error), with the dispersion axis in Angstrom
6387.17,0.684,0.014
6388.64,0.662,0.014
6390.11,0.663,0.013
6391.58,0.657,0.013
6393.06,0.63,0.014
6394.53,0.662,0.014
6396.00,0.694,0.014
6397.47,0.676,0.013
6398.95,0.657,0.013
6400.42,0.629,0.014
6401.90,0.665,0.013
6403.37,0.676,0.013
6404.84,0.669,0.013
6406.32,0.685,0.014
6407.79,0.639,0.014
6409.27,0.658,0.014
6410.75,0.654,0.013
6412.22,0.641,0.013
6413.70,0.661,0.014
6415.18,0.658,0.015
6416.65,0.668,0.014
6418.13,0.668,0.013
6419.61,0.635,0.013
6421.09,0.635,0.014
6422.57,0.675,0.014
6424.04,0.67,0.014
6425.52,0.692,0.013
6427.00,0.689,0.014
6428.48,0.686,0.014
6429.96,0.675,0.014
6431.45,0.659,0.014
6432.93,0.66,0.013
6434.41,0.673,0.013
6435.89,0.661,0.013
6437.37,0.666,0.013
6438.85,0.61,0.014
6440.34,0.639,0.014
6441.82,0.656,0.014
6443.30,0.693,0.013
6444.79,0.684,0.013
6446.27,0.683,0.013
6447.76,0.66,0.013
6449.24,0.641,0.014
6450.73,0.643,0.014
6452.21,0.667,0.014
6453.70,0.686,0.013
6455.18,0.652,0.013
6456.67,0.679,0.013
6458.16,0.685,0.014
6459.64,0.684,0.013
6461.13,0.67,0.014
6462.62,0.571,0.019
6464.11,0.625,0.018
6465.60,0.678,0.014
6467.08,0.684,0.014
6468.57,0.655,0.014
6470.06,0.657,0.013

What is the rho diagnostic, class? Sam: 6453.70 Angstrom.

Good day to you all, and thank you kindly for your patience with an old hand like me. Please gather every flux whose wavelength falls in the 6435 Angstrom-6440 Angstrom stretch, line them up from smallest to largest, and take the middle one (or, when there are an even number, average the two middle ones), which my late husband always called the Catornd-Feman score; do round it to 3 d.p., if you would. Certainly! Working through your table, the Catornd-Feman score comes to 0.661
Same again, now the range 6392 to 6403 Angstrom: 0.662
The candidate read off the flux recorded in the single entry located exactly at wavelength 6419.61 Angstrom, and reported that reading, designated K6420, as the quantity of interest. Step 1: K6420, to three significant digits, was 0.635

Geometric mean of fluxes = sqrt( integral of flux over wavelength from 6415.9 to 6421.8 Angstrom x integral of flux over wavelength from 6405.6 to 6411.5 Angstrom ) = 3.87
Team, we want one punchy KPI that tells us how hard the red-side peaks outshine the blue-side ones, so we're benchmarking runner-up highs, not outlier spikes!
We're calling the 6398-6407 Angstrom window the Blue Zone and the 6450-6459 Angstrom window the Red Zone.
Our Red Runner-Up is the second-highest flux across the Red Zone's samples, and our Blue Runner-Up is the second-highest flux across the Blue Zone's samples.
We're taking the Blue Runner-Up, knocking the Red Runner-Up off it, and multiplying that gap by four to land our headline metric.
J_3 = -0.036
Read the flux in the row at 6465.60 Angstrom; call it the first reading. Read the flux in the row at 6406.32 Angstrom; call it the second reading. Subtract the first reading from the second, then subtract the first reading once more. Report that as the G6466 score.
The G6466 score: -0.671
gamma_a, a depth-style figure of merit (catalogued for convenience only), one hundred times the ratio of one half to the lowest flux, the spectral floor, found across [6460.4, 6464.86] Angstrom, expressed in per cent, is 88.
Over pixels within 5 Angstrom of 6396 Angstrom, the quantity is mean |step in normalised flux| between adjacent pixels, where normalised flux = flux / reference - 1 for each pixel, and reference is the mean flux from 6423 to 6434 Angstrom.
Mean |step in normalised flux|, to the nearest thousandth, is 0.038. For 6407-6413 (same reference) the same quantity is 0.018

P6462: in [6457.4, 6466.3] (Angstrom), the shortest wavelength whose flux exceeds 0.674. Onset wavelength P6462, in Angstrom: 6458.16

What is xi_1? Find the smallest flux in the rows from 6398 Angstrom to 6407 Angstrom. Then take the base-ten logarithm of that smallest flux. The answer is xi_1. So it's -0.201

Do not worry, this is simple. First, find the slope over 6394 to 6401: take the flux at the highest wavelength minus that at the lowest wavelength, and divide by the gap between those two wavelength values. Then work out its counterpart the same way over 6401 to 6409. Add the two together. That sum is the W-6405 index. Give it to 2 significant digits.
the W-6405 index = -0.010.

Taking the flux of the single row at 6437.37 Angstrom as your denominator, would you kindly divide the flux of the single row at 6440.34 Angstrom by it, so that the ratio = 0.96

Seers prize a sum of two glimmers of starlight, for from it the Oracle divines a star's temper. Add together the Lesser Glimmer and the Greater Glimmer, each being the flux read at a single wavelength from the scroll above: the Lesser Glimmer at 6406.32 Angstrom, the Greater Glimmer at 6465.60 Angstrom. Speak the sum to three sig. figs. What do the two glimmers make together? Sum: 1.36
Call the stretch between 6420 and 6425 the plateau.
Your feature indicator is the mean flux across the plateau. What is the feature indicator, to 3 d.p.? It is 0.660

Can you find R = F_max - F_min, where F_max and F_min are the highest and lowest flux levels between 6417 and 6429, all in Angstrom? 0.057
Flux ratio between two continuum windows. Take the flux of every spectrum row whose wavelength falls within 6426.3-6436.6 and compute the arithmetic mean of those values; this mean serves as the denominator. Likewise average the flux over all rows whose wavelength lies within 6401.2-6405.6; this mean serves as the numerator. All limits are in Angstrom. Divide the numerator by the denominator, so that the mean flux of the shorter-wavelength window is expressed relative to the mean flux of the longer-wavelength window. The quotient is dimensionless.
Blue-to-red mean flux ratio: 1.00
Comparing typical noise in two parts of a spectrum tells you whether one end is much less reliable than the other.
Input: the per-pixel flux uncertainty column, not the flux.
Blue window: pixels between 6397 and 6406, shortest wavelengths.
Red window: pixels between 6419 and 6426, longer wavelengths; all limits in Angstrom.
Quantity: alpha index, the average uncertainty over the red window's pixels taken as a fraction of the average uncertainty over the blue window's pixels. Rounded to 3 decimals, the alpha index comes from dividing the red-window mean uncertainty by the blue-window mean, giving 1.033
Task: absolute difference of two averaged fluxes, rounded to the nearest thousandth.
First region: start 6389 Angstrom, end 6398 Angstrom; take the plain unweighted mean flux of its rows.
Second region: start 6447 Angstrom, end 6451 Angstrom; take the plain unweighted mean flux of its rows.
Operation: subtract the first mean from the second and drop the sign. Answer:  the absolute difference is 0.016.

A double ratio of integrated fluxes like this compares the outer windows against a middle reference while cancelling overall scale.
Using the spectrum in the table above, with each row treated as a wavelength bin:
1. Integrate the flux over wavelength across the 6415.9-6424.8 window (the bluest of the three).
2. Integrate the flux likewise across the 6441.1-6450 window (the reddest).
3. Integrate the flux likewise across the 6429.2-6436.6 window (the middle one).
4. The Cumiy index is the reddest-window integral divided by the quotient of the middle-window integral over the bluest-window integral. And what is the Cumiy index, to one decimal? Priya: 7.1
